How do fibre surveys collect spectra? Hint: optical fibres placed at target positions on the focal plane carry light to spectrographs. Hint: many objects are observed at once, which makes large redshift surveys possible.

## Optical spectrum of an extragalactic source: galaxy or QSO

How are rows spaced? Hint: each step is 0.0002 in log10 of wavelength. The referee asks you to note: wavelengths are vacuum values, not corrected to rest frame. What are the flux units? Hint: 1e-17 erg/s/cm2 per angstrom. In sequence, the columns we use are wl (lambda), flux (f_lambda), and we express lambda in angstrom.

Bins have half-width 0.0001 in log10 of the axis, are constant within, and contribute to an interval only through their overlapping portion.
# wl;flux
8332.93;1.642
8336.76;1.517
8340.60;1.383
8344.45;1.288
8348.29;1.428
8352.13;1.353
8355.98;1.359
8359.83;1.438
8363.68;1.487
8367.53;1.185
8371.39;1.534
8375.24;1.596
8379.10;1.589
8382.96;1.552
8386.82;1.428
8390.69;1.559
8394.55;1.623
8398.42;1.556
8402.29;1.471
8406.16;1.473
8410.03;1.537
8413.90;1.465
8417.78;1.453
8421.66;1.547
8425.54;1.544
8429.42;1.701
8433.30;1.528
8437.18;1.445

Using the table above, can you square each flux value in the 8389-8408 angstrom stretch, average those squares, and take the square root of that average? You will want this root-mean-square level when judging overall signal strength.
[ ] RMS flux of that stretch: 1.54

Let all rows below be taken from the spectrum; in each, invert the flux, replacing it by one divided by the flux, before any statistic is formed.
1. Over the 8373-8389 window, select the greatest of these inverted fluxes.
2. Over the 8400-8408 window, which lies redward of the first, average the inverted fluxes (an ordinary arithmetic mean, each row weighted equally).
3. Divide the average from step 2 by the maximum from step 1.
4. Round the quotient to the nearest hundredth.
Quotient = 0.97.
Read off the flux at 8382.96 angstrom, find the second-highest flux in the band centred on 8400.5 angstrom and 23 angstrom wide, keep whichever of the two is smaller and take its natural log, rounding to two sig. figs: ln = 0.44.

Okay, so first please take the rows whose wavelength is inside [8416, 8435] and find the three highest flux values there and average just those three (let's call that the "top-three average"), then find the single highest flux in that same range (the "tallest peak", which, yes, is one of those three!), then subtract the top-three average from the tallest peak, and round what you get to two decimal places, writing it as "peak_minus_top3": 0.10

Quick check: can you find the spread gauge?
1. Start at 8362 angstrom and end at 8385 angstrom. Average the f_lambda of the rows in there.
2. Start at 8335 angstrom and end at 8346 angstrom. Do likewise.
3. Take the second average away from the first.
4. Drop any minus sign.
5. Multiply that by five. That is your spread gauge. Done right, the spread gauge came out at 0.47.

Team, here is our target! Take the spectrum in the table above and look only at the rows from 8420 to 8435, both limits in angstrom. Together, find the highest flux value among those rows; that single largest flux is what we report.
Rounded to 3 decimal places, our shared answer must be 1.701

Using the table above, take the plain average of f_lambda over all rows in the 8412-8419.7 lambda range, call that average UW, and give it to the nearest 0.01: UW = 1.46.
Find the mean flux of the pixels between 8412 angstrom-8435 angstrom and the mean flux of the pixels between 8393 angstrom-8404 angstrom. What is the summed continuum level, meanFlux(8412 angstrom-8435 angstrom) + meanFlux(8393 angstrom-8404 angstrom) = 3.09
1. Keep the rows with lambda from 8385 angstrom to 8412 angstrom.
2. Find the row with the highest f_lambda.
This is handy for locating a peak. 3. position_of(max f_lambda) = 8394.55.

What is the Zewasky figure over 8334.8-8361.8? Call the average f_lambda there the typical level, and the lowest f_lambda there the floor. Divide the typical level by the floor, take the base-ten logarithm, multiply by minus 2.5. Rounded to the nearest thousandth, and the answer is -0.087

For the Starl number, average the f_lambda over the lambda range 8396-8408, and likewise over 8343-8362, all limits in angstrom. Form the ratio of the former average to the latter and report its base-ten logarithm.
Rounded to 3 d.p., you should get 0.038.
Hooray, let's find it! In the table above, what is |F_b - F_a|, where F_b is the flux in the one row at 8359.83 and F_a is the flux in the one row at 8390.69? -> 0.12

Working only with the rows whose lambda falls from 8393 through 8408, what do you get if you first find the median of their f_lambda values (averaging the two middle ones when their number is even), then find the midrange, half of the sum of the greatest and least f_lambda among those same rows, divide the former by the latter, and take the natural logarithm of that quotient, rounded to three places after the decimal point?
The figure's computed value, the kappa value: -0.021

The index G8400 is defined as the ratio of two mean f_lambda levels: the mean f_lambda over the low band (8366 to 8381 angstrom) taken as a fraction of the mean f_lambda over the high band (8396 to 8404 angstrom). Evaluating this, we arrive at 0.98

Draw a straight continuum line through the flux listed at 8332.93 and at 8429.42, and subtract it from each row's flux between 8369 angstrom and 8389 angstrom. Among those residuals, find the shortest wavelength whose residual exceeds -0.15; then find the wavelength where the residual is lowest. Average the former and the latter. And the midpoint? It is 8379.1 angstrom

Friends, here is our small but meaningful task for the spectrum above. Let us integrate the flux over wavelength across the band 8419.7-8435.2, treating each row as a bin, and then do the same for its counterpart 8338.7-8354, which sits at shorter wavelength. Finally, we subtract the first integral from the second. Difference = -3.6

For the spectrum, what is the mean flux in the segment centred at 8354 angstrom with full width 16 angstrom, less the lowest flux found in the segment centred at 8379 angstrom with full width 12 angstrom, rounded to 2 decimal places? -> -0.16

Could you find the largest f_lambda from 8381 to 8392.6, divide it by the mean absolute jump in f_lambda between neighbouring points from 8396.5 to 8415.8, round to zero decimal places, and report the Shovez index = 28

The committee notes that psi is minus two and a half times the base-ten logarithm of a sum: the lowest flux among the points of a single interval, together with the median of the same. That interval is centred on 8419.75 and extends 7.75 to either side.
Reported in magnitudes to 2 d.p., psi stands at -1.18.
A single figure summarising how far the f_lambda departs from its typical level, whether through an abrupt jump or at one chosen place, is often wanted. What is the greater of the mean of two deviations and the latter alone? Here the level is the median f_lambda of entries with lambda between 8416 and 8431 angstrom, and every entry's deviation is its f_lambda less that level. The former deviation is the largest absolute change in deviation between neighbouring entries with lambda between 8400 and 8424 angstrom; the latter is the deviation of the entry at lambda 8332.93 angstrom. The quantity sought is 0.10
